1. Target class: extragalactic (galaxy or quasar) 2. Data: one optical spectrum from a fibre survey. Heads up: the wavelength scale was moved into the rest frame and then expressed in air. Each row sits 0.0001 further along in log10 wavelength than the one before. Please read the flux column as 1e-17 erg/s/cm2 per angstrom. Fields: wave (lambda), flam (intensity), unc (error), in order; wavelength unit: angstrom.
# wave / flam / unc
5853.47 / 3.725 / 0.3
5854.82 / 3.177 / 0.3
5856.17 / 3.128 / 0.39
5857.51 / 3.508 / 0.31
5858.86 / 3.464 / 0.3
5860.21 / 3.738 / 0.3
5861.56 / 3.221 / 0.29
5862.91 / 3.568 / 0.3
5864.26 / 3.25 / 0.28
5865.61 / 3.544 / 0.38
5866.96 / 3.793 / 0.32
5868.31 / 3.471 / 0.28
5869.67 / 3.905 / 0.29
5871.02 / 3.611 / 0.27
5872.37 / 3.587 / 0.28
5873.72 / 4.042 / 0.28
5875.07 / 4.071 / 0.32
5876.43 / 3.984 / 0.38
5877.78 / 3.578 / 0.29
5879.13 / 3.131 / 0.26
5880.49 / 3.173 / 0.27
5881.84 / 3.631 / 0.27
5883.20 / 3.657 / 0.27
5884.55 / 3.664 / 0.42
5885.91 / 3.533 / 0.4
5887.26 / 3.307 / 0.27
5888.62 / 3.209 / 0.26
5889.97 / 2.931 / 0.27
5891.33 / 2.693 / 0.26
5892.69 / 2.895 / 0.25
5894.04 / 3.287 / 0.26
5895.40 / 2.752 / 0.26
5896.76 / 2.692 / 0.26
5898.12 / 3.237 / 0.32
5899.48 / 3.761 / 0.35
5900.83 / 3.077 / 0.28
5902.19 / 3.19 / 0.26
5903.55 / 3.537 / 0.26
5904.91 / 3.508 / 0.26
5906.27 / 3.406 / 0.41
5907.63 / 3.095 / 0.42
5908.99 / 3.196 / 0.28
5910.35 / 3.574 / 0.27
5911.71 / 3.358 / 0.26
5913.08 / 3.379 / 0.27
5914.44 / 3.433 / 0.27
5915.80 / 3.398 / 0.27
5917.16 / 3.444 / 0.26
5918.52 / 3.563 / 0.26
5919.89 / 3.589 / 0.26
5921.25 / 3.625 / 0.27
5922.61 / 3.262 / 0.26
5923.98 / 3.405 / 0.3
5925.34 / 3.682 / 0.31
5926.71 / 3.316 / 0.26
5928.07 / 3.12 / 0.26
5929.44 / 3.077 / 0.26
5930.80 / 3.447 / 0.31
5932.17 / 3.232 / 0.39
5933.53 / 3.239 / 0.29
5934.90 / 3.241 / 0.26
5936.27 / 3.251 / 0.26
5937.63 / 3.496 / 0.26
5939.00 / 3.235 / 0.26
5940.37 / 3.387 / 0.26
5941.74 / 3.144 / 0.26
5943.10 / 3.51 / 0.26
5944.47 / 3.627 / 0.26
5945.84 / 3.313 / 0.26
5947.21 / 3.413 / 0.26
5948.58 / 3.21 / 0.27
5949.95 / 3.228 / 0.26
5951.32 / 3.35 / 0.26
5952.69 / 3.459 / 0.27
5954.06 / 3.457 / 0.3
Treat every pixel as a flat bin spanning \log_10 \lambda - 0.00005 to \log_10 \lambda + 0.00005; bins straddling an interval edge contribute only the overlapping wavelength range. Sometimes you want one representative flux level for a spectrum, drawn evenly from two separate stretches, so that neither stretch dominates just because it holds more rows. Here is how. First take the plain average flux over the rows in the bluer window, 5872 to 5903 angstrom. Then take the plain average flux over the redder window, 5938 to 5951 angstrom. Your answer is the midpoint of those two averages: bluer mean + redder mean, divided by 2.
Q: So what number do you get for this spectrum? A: 3.35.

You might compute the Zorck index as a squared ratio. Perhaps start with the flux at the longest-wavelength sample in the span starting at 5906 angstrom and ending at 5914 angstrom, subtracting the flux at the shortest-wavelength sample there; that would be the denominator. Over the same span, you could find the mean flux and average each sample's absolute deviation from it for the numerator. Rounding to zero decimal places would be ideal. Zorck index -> 22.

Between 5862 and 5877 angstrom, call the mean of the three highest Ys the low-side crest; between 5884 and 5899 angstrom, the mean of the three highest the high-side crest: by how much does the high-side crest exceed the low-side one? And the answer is -0.53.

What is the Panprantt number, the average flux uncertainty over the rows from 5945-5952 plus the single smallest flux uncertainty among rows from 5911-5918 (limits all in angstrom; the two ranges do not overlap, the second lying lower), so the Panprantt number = 0.522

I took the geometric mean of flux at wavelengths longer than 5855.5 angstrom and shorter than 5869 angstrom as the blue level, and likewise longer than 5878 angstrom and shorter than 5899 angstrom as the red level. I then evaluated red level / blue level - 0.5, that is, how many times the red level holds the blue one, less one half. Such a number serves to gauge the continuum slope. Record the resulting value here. 0.415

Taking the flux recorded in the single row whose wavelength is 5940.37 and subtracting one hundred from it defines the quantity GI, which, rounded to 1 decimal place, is -96.6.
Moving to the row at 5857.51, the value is -96.5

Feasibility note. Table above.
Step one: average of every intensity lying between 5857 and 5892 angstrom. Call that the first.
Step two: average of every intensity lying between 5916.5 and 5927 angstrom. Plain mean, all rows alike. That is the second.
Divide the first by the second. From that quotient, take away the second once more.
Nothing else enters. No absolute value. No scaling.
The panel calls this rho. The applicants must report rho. -2.48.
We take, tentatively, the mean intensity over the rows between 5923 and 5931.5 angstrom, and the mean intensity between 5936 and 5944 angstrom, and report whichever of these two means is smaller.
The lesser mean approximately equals 3.34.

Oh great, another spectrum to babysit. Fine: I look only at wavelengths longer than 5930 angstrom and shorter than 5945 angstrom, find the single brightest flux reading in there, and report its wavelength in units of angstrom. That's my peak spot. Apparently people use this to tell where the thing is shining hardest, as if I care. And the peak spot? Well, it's 5944.47 angstrom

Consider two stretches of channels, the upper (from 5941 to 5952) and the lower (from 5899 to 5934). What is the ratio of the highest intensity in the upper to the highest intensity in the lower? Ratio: 0.96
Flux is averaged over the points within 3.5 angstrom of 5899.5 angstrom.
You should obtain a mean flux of 3.19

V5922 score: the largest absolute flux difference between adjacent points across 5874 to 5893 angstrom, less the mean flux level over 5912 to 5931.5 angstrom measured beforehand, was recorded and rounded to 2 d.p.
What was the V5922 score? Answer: -2.95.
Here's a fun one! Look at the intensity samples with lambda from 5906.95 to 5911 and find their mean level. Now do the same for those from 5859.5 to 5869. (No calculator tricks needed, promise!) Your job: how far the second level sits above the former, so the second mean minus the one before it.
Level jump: 0.22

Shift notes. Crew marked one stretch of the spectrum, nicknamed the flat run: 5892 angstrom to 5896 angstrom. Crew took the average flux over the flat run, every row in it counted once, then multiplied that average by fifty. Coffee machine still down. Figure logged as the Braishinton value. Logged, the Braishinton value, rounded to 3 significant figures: 149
